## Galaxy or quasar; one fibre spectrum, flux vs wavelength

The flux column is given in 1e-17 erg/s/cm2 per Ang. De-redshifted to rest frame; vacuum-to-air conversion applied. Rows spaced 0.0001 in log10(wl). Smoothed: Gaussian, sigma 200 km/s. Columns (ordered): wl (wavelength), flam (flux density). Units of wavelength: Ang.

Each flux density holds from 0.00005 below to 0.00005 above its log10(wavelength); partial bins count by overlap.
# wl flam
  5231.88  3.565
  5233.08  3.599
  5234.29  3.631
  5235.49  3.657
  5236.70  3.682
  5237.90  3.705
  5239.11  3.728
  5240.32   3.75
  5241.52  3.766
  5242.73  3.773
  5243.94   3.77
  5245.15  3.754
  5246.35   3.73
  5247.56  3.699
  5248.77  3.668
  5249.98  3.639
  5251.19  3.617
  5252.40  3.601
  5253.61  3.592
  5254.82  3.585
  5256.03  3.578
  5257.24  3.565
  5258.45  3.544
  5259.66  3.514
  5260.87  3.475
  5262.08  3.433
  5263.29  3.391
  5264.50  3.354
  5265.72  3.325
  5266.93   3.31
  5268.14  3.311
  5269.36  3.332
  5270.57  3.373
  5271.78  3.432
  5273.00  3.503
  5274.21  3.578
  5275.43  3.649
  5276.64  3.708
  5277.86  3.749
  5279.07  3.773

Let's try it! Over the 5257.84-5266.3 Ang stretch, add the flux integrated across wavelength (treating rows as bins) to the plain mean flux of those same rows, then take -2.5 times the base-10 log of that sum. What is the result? -3.78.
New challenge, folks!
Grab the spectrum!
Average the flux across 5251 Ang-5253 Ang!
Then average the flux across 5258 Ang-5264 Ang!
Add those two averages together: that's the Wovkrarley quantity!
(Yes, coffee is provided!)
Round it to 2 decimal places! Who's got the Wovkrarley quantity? 7.08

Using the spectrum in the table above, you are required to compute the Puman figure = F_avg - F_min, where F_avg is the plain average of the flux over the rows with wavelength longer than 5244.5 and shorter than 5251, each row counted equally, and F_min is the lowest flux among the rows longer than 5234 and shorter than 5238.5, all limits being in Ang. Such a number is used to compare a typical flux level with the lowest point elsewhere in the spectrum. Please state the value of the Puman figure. 0.1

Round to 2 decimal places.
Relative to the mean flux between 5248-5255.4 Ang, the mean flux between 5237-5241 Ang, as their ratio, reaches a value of 1.03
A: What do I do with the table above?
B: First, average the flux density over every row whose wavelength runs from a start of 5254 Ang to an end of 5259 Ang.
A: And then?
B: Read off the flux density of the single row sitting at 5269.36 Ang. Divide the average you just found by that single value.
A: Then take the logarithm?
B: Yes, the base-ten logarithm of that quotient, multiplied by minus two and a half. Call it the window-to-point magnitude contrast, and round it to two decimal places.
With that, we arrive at -0.07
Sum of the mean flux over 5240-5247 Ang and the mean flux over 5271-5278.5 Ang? 7.36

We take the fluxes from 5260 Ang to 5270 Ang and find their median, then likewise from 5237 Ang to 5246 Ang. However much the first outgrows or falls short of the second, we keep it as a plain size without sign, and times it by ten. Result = 4.1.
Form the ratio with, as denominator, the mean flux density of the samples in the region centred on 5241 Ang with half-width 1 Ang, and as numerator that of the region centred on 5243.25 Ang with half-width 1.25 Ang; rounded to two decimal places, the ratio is 1.00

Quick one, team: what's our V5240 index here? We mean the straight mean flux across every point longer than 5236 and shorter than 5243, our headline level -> 3.73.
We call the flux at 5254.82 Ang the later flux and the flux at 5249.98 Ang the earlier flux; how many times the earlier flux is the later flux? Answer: 0.99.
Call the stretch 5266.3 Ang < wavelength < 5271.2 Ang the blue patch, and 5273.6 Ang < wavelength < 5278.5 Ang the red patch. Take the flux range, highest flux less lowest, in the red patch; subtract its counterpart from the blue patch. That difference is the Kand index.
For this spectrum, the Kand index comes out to 0.11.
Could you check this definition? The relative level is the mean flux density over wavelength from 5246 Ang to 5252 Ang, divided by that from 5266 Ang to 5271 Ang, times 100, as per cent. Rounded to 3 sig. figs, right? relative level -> 110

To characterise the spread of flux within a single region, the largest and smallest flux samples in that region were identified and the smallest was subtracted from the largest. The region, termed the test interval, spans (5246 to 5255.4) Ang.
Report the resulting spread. 0.145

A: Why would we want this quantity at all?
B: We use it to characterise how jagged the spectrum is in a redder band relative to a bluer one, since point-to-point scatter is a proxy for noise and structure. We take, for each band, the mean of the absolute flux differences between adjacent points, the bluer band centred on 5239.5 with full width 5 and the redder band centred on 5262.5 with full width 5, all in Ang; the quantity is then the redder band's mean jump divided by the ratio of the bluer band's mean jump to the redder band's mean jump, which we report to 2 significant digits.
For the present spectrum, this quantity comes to 0.080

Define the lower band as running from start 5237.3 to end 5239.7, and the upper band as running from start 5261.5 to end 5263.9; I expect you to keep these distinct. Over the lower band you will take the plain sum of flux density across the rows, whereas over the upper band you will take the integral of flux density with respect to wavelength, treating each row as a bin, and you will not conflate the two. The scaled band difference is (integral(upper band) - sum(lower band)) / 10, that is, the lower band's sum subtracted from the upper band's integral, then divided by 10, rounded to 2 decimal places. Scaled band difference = 0.08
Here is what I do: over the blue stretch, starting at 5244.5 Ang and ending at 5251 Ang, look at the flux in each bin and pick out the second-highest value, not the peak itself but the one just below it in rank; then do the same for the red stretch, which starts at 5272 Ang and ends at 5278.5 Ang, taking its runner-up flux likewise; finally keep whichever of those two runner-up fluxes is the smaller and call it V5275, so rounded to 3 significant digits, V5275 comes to 3.71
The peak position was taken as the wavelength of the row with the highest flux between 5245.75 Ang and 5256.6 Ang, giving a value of 5246.35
